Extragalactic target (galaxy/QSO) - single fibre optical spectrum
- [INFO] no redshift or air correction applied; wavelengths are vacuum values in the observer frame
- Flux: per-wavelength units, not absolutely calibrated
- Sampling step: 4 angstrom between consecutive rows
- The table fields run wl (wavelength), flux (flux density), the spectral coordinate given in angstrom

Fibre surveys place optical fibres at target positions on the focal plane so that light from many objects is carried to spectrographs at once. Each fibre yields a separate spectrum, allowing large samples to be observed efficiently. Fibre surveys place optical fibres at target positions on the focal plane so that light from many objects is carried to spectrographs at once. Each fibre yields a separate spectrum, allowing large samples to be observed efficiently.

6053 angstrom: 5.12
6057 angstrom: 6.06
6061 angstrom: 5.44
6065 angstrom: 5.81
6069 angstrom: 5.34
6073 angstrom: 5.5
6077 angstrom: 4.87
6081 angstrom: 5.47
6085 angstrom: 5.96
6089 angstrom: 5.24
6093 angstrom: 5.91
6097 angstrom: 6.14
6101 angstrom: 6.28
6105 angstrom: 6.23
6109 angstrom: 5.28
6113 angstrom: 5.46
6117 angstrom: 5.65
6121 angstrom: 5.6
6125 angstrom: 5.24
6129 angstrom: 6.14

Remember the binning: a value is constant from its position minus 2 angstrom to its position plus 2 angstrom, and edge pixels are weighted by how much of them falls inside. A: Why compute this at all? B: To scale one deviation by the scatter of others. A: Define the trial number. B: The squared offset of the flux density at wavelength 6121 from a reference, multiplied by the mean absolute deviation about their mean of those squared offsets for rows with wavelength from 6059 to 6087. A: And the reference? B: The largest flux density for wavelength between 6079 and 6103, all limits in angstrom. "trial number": 0.18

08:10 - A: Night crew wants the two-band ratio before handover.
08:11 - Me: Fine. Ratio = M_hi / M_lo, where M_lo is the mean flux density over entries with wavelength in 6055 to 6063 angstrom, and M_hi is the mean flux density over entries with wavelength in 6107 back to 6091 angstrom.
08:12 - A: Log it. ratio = 1.07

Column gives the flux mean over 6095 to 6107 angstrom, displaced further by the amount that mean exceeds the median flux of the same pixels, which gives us 6.20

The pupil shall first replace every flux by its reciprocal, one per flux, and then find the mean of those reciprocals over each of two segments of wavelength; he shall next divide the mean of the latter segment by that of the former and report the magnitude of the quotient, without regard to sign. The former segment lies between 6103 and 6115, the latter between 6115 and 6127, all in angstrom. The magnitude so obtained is 1.03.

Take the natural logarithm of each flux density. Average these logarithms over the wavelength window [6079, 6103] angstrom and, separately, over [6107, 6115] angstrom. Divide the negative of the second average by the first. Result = -0.95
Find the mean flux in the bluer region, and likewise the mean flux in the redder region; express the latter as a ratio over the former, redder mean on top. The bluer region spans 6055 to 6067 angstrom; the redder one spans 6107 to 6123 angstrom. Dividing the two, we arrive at 0.95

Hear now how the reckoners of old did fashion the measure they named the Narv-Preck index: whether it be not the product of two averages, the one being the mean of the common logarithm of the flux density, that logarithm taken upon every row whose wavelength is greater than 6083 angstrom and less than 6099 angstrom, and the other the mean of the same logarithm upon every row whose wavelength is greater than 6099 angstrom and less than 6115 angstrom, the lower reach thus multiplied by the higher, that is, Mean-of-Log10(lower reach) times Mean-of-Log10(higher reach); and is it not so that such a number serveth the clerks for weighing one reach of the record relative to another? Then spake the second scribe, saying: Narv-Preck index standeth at 0.583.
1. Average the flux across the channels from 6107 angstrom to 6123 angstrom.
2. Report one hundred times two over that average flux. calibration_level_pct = 36.4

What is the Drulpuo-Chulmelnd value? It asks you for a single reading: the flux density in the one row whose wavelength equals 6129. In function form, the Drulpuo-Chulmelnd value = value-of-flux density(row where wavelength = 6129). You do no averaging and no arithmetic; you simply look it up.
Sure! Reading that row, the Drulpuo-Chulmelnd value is 6.14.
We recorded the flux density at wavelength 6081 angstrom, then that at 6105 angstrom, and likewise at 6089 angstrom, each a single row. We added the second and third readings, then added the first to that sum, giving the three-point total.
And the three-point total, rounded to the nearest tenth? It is 16.9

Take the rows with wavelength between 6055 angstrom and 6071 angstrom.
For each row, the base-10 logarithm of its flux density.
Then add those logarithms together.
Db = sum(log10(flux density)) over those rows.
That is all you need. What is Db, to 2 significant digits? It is 3.0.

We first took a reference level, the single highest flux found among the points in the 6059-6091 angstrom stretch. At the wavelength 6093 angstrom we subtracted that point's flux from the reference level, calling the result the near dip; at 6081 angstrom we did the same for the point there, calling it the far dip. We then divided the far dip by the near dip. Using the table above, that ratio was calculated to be 9.8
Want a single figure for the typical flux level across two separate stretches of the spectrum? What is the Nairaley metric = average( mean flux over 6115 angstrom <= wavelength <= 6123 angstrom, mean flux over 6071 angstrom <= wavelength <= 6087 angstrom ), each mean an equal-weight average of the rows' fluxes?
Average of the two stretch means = 5.54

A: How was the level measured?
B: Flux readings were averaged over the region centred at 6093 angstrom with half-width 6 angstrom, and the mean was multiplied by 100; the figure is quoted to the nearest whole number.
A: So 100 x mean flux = 576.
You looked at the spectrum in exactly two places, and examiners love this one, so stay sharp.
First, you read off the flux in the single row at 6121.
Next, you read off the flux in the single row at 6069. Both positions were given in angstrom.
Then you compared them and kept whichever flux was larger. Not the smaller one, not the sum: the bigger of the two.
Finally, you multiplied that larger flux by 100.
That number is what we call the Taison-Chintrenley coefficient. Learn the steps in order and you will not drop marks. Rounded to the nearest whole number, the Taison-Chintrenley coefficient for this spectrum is 560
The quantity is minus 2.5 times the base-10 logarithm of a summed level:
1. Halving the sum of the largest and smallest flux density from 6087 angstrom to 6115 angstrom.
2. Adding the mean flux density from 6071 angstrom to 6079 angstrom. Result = -2.598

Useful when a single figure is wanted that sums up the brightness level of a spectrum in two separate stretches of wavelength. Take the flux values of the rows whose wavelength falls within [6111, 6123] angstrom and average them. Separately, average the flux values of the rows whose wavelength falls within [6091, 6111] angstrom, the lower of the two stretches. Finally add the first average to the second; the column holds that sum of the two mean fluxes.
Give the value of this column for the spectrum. 11.5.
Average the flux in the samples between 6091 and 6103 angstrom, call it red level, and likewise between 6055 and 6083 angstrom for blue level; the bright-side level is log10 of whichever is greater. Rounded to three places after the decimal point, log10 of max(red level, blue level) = 0.786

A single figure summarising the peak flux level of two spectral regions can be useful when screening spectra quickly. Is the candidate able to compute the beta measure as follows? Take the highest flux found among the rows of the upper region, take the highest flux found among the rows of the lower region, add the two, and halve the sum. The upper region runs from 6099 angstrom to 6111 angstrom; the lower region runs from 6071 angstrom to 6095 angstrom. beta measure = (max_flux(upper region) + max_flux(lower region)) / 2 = 6.12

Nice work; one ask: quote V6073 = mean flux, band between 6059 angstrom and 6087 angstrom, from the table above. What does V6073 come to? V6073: 5.48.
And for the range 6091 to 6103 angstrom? 6.11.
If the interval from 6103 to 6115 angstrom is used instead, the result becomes 5.66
